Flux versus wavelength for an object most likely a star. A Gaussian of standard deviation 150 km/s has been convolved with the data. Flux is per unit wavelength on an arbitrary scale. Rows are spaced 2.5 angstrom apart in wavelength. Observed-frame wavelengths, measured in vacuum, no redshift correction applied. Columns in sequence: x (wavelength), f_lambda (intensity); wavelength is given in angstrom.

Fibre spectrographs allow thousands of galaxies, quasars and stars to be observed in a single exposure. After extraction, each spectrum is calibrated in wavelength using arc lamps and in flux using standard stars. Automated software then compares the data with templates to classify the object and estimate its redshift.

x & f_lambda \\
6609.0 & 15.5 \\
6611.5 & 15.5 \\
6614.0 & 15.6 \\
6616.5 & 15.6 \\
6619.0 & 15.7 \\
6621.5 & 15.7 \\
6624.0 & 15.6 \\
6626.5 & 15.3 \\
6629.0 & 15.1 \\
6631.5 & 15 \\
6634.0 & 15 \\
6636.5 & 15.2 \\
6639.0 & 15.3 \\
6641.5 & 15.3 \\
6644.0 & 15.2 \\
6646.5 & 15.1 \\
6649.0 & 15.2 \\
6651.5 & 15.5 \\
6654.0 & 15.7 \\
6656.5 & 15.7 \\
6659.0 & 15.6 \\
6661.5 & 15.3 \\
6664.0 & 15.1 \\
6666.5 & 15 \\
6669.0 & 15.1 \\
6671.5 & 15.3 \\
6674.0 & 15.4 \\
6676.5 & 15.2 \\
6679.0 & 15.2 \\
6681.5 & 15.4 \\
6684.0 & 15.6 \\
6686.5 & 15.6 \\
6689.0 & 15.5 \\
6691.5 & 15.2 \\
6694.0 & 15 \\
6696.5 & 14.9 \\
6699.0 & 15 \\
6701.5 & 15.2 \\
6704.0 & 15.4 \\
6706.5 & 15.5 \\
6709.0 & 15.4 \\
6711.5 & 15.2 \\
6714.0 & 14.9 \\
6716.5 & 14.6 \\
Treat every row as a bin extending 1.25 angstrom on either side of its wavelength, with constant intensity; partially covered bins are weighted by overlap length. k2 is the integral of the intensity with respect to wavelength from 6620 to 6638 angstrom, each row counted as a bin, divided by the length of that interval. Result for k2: 15.3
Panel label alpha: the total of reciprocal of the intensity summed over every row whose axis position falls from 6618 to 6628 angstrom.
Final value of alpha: 0.257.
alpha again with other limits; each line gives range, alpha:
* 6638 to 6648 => 0.263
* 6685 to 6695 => 0.261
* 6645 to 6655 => 0.260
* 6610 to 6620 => 0.256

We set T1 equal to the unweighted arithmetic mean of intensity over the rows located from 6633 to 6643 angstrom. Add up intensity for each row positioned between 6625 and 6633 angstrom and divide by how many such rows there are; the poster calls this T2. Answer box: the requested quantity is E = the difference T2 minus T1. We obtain -0.07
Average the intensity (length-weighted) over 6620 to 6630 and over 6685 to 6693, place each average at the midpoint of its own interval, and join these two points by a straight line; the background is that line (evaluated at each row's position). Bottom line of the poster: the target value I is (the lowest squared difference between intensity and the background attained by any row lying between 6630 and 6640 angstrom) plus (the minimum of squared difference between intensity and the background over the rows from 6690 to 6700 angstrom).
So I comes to 0.07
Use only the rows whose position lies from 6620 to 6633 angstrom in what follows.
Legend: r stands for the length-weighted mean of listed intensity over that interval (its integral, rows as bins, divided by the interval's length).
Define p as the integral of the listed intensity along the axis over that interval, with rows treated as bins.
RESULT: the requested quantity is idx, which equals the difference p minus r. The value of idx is 184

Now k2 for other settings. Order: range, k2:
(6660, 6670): 15.1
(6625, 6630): 15.2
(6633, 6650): 15.2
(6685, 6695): 15.3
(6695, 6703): 15.0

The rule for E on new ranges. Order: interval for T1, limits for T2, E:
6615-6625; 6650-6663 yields -0.09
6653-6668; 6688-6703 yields -0.27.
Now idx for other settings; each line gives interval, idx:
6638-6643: 61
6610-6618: 109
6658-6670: 167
